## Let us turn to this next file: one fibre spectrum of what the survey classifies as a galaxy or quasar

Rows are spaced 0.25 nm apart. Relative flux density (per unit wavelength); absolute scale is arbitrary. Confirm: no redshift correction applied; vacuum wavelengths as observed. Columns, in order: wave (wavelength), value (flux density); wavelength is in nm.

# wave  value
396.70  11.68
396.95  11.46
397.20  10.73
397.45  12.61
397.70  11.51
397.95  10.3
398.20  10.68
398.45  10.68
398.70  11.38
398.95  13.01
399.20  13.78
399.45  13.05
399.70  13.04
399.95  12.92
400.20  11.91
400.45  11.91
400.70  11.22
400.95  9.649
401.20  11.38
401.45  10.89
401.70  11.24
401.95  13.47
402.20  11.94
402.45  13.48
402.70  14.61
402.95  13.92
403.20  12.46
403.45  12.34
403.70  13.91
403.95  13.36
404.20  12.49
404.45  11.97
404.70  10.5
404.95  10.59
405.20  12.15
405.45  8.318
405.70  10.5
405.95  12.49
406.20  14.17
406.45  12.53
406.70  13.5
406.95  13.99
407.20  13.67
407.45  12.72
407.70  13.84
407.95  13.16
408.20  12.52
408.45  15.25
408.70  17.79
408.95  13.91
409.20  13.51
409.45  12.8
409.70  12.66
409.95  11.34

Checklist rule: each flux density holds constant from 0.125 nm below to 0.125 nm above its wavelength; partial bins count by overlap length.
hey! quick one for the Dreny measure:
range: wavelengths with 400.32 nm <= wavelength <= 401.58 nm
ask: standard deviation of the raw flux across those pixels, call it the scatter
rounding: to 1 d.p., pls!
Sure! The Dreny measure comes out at 0.8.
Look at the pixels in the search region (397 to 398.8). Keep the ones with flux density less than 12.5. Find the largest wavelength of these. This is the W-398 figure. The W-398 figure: 398.70 nm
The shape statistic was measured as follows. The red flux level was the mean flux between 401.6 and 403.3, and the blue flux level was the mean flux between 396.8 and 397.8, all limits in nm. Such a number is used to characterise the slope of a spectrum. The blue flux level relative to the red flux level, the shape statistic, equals 0.89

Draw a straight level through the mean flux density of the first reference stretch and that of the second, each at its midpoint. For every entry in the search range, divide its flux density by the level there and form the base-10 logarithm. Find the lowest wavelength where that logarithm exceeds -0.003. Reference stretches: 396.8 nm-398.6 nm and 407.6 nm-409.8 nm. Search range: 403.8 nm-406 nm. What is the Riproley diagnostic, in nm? 403.95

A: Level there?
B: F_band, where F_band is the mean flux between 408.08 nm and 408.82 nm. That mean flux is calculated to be 15.2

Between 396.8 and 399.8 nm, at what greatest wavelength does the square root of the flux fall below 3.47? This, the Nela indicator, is 398.70 nm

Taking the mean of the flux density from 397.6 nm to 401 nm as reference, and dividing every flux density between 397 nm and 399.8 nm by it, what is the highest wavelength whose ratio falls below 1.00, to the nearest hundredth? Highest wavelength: 398.70 nm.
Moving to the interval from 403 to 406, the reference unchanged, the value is 405.70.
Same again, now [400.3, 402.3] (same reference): 401.70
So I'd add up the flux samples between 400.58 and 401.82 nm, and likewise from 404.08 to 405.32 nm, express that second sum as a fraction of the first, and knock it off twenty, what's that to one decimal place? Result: 18.9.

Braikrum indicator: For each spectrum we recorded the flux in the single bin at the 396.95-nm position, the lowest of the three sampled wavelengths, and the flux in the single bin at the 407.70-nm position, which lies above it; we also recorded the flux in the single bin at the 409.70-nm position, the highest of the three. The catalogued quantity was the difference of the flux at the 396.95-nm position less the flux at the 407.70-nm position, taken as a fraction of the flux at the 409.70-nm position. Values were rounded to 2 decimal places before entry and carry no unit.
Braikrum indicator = -0.19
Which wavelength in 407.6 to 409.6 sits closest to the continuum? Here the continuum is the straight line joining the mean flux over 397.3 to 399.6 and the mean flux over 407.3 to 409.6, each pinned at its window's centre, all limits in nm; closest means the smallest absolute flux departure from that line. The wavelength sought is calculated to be 407.70 nm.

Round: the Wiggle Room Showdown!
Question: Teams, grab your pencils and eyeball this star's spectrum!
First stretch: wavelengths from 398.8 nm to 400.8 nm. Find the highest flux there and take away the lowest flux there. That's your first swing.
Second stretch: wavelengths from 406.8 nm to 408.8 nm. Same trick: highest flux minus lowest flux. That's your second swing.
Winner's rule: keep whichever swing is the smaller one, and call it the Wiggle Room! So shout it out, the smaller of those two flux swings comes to 2.6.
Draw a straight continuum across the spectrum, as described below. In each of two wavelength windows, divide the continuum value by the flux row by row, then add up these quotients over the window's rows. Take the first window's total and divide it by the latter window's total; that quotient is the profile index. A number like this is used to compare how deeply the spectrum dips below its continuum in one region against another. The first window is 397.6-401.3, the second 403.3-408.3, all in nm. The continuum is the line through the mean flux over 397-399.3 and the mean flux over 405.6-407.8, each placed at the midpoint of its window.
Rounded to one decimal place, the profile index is 0.7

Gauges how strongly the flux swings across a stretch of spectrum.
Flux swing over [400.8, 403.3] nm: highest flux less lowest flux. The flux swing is 5.0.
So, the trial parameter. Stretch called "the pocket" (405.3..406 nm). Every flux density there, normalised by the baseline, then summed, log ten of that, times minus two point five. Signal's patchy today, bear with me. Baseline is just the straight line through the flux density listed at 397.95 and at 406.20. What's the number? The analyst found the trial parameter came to -0.88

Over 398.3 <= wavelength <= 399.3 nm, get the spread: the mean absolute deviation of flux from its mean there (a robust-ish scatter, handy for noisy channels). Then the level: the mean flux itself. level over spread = 10.3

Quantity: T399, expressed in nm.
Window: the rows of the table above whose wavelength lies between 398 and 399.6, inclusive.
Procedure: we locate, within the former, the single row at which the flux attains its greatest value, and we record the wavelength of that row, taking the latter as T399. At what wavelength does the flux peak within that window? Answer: 399.20 nm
